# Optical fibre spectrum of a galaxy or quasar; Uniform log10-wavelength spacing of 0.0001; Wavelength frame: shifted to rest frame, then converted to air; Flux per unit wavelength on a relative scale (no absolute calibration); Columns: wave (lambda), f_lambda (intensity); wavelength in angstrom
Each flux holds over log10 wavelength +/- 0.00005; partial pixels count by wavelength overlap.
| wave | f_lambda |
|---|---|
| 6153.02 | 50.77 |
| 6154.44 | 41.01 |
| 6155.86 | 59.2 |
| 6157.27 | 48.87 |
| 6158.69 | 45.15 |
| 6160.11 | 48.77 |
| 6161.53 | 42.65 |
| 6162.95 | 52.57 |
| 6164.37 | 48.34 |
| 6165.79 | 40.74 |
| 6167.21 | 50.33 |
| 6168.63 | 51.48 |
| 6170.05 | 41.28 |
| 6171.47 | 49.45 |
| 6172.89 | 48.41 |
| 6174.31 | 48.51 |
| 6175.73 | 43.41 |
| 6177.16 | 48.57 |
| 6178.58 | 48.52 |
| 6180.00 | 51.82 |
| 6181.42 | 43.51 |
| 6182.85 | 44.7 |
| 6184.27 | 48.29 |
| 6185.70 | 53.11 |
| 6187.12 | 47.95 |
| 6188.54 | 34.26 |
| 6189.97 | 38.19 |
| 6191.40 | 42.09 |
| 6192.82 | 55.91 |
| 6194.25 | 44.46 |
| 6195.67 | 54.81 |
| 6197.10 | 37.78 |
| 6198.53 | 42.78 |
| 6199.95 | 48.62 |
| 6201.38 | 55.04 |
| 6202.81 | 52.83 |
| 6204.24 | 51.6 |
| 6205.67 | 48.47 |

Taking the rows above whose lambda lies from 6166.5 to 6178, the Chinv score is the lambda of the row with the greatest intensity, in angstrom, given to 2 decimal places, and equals 6168.63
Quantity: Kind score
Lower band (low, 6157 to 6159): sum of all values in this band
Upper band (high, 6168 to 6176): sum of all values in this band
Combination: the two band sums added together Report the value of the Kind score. 377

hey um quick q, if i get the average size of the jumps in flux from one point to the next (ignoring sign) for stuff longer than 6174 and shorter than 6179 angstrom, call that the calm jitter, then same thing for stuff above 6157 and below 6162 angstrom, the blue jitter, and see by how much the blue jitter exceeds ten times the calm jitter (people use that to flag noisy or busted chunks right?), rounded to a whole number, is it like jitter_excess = -30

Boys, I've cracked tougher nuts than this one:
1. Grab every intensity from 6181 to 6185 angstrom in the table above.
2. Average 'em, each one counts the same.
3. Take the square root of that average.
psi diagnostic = 6.75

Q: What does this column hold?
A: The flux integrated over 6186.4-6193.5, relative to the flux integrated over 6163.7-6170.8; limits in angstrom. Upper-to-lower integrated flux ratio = 0.94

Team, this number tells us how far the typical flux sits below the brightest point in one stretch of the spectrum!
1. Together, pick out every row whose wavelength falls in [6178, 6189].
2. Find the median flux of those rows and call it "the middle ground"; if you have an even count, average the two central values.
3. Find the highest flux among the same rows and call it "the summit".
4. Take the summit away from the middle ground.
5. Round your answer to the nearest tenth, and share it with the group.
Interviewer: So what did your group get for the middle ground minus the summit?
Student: -5.0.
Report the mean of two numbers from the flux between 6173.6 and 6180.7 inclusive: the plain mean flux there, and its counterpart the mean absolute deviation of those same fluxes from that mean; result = 25.03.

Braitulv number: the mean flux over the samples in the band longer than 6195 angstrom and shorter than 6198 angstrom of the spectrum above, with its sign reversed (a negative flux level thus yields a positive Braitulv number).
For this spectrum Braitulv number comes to -46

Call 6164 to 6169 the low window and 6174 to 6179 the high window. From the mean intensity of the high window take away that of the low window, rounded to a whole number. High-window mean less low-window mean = 0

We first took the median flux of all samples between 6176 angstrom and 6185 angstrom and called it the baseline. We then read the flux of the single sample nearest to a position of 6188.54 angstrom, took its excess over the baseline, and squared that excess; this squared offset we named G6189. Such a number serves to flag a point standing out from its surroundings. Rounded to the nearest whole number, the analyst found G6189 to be 200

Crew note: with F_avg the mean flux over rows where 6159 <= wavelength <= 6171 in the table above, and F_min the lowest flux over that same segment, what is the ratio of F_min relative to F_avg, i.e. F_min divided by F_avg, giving 0.87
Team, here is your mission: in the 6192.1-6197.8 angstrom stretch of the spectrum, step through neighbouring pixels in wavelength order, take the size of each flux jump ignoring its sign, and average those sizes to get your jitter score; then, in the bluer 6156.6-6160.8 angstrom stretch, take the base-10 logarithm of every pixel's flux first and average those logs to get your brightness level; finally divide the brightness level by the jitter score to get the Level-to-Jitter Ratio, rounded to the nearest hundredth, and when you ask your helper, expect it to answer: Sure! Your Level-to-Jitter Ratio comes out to 0.13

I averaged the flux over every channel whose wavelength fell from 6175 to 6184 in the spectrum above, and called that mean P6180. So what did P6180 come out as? 46.8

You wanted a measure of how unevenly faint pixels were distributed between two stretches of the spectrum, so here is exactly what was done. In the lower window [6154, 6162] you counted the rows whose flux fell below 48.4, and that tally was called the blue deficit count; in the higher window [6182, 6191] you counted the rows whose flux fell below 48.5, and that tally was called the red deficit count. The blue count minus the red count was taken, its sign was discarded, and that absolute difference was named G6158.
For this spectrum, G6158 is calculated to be 2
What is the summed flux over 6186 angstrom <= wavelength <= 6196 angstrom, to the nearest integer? 318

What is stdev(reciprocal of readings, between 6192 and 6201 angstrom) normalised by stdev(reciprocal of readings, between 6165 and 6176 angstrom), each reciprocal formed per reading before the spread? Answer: 1.6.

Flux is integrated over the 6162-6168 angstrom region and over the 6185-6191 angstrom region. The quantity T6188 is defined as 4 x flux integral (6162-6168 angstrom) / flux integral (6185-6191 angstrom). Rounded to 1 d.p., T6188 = 4.4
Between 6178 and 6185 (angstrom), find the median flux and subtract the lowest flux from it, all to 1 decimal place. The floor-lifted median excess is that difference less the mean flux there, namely -42.6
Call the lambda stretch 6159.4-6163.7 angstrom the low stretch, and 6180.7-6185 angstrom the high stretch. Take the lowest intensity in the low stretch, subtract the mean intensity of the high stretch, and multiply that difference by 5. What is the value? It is -14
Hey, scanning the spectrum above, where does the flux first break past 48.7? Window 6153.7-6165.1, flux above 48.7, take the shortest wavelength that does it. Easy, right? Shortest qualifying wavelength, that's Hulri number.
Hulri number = 6155.86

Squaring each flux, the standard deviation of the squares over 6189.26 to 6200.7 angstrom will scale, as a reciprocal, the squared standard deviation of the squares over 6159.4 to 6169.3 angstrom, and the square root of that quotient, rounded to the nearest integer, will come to 16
